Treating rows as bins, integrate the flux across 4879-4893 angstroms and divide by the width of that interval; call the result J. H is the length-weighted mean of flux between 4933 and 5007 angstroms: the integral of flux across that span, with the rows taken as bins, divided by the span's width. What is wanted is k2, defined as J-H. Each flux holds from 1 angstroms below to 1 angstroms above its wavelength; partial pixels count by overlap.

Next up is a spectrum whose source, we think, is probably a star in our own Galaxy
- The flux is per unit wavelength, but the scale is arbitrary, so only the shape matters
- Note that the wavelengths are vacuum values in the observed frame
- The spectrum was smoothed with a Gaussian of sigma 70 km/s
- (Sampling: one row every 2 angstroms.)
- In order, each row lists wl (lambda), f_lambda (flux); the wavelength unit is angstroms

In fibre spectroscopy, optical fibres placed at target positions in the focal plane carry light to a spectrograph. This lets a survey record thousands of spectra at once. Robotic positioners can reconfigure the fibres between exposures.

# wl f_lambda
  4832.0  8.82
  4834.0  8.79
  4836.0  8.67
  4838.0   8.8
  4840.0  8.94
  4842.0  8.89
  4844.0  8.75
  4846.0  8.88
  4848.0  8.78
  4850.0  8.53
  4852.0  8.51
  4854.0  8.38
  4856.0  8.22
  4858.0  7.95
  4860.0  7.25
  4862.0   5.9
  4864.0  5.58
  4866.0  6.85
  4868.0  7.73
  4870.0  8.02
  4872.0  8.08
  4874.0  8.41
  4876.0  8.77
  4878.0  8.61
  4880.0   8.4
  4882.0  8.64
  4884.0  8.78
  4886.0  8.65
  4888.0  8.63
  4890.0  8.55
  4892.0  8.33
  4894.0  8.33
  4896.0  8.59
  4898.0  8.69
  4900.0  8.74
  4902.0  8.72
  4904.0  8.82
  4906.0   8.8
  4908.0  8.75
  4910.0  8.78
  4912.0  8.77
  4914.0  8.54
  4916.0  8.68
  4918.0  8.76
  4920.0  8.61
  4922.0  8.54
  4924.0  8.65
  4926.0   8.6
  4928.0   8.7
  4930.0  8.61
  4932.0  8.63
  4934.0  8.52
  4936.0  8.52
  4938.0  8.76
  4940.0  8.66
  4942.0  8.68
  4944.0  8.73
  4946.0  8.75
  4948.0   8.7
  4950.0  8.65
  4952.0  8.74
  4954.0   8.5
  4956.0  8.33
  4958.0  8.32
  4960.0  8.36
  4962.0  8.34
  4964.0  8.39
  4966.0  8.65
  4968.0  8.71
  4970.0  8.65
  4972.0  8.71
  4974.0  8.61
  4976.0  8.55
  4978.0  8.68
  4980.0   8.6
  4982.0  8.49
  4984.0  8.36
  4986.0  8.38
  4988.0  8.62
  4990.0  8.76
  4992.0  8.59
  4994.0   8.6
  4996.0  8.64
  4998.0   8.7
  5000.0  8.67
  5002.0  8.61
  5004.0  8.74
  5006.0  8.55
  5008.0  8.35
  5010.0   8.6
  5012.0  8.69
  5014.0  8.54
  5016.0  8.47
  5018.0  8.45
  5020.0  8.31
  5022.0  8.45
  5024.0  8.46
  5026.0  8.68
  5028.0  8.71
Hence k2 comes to 0.0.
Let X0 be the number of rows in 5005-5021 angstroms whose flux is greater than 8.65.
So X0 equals 1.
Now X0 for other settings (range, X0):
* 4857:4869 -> 0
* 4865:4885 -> 2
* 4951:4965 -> 1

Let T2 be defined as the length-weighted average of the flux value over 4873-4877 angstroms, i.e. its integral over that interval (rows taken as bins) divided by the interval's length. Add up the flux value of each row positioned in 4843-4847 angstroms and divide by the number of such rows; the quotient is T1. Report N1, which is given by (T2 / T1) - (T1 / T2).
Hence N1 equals -0.05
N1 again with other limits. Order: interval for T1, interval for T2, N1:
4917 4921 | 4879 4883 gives -0.04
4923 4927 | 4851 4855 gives -0.04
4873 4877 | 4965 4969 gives 0.02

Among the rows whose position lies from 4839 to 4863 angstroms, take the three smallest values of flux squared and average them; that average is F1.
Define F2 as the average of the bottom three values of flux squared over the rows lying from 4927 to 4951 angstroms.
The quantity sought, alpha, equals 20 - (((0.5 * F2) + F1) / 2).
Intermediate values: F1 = 50.2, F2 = 73.1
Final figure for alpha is -23.4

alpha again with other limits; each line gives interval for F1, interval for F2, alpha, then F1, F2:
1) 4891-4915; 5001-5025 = -32.8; 70.6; 70.1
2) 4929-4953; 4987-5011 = -34.6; 73.1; 72.2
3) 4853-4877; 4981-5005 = -16.5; 37.6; 70.7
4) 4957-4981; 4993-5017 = -32.6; 69.6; 71.5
